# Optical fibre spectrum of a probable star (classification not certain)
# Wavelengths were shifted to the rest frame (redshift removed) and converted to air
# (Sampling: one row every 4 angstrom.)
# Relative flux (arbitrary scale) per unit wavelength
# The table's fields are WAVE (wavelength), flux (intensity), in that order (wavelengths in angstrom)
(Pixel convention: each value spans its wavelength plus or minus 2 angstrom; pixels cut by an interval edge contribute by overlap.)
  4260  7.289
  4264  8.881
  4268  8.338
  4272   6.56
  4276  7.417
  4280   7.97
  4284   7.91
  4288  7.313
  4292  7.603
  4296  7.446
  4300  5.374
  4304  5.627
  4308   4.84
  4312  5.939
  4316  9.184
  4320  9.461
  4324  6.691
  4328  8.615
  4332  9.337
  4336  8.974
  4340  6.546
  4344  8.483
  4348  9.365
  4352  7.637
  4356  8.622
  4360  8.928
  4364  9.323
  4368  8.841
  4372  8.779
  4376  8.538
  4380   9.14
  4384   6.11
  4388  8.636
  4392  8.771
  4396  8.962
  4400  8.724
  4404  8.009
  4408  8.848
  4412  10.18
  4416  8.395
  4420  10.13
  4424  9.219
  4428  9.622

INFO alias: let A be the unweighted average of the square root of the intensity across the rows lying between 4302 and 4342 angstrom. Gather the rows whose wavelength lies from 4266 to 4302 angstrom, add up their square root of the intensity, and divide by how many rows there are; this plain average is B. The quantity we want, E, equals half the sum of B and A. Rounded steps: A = 2.72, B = 2.70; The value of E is 2.71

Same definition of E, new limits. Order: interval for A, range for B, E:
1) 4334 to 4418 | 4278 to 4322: 2.79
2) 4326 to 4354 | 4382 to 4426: 2.92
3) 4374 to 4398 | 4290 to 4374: 2.84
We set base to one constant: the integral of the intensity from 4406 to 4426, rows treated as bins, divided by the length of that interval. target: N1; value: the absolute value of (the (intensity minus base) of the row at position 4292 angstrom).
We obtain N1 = 1.8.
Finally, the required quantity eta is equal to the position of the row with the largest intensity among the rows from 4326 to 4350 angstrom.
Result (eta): 4348 angstrom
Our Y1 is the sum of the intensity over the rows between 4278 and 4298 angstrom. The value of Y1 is 38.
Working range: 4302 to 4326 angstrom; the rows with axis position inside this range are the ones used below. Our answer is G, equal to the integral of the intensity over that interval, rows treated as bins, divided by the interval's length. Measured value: 7.0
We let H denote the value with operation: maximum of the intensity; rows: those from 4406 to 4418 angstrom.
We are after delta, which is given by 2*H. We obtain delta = 20.4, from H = 10.18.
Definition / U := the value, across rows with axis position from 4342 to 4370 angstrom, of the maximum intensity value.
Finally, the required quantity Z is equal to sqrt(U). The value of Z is 3.06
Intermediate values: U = 9.365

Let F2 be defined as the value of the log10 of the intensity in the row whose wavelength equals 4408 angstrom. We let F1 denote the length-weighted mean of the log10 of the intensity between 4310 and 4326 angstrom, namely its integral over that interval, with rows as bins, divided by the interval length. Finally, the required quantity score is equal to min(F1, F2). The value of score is 0.88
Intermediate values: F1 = 0.885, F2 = 0.95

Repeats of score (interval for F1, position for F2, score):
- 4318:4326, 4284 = 0.90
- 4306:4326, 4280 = 0.84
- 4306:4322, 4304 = 0.75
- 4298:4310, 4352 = 0.72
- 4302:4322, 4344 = 0.83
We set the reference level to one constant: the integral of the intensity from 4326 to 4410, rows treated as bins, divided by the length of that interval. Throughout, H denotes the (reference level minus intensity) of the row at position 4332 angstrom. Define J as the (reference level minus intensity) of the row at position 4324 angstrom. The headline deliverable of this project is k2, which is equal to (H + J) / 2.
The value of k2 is 0.5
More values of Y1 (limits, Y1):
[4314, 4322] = 19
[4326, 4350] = 51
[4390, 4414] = 53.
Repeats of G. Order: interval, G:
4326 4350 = 8.6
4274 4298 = 7.6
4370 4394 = 8.3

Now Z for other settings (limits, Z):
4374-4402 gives 3.02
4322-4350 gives 3.06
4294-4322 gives 3.08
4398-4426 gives 3.19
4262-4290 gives 2.98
